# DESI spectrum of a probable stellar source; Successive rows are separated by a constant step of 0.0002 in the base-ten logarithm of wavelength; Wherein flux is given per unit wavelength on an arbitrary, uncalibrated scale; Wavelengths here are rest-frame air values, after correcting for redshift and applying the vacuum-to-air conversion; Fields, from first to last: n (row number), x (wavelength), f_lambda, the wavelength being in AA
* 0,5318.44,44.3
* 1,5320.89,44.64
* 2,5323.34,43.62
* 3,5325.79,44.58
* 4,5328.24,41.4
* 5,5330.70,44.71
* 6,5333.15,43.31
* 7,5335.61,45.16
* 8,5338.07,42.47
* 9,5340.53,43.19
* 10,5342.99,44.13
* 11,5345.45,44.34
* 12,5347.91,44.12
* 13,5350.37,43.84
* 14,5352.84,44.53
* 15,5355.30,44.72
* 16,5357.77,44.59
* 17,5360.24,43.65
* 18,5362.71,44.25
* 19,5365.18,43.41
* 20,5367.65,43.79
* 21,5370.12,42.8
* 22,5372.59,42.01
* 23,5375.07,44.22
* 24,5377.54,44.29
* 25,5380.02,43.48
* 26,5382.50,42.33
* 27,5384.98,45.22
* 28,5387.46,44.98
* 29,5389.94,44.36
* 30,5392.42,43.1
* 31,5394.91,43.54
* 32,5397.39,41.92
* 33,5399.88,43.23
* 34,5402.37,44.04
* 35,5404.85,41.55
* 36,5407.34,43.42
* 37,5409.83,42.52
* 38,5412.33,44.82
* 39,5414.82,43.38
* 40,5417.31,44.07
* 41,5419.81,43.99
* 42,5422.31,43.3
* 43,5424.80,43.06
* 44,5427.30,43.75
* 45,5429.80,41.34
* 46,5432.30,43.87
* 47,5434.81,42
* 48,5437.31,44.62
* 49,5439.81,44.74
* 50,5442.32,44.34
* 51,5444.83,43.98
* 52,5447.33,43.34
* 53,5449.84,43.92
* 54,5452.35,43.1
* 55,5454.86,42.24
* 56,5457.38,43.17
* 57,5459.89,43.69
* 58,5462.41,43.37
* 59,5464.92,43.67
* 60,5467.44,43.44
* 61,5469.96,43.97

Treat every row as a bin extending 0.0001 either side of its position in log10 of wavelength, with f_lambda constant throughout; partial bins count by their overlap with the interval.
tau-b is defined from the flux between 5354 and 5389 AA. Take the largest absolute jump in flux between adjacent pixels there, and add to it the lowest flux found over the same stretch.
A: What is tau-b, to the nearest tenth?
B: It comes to 44.9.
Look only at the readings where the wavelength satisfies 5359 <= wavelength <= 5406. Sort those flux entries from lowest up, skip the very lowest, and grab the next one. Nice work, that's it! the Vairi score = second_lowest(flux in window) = 41.92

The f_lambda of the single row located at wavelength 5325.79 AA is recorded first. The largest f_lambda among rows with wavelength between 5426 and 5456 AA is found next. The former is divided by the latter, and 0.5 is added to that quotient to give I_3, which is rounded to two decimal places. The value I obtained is 1.50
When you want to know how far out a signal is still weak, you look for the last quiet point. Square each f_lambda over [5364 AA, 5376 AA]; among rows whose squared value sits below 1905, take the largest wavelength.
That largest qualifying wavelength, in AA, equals 5372.59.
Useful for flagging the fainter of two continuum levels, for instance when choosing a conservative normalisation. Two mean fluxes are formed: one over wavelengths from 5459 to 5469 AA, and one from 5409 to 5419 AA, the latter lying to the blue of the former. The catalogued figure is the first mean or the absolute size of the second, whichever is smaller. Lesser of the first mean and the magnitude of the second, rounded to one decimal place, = 43.5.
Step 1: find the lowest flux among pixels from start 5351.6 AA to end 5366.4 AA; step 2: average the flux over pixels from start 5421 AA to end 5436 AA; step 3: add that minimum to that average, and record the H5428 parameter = 86.3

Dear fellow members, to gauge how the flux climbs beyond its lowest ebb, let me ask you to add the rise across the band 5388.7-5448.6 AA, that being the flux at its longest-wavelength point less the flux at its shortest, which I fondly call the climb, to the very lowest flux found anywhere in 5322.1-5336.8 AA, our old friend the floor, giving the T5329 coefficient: 40.4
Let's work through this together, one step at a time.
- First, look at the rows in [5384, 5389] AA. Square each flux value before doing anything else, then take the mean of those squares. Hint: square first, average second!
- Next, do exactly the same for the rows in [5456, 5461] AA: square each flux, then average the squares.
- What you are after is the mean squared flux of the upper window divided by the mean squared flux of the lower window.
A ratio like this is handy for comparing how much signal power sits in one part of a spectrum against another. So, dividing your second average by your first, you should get 0.927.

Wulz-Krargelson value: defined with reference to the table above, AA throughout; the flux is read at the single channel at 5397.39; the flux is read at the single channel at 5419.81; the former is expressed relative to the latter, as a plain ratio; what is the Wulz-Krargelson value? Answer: 0.95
